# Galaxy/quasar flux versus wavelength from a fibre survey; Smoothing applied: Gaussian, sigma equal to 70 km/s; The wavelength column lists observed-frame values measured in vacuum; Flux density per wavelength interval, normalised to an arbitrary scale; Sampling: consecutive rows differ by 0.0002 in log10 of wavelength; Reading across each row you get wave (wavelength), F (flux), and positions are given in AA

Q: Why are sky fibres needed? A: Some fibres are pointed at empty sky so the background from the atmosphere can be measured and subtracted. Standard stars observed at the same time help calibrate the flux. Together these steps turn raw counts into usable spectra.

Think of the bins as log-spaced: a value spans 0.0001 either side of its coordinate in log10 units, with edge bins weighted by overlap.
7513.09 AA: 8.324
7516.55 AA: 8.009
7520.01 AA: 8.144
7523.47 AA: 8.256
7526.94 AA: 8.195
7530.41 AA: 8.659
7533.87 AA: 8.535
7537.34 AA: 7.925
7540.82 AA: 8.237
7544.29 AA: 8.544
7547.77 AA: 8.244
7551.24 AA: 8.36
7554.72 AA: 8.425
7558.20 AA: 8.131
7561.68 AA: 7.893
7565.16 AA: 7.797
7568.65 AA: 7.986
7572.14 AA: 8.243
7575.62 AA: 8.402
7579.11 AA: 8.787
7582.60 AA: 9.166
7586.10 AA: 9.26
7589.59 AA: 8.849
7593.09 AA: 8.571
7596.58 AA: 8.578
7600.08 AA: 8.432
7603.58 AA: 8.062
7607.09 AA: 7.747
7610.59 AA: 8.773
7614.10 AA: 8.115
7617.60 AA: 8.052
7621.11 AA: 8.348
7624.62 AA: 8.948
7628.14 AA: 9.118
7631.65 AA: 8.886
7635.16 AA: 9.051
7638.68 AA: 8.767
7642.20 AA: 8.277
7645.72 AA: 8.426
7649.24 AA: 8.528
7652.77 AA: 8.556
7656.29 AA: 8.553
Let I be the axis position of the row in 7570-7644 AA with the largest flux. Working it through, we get 7586.10 AA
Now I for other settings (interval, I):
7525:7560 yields 7530.41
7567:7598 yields 7586.10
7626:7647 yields 7628.14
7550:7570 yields 7554.72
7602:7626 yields 7624.62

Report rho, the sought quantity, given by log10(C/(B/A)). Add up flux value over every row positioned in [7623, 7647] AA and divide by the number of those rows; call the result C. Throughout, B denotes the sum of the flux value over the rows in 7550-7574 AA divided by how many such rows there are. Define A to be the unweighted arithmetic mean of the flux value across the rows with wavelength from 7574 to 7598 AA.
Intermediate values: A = 8.80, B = 8.1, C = 8.78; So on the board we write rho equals 0.979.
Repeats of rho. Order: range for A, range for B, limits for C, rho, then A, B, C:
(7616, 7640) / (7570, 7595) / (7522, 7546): 0.920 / 8.74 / 8.8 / 8.34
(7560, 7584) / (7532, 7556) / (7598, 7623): 0.915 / 8.32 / 8.3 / 8.22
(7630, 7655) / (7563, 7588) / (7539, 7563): 0.923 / 8.64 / 8.5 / 8.26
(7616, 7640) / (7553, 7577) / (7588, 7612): 0.957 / 8.74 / 8.1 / 8.43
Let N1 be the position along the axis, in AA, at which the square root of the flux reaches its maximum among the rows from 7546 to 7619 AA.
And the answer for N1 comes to 7586.10 AA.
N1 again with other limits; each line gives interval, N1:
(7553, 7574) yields 7554.72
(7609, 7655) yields 7628.14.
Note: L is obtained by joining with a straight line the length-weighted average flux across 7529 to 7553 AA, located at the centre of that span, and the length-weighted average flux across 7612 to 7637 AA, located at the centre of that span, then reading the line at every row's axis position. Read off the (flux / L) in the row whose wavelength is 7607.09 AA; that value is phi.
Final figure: 0.90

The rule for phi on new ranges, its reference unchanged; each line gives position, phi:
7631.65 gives 1.02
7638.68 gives 1.01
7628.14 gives 1.05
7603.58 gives 0.94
